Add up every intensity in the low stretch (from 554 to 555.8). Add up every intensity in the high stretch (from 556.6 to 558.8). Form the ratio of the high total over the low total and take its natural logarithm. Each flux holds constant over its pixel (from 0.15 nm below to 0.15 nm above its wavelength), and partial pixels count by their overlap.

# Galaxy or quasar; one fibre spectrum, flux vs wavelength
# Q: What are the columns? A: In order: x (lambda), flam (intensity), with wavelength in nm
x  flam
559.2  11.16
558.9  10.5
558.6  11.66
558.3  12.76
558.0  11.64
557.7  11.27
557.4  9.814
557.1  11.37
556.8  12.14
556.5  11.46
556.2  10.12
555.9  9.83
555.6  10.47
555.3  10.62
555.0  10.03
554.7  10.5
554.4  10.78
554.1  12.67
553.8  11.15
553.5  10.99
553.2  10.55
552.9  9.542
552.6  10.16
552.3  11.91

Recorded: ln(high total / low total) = 0.21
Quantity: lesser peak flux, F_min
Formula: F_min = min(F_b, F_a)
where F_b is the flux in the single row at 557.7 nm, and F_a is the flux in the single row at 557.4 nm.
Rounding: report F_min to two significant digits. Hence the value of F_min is 9.8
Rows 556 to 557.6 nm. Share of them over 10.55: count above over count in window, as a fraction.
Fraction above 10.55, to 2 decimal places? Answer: 0.60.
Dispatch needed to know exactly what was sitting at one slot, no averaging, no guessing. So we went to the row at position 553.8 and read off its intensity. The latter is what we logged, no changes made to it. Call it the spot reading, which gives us 11.15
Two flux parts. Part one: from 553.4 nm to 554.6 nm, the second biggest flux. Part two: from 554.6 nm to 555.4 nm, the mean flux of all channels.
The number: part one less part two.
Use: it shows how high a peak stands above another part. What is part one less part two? 0.8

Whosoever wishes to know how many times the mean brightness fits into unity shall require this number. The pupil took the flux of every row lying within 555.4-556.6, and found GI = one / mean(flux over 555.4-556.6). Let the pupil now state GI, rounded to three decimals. 0.096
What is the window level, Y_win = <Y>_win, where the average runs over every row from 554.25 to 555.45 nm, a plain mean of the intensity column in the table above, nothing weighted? 10.5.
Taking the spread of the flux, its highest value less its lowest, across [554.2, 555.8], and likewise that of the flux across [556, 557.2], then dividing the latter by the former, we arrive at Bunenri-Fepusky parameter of 2.7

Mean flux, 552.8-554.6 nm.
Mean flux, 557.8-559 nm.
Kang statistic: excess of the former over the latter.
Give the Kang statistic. -0.7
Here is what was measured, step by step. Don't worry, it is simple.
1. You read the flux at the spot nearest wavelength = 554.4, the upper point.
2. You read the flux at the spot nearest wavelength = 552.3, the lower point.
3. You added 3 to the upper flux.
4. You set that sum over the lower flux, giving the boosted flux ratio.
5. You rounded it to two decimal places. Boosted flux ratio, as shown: 1.16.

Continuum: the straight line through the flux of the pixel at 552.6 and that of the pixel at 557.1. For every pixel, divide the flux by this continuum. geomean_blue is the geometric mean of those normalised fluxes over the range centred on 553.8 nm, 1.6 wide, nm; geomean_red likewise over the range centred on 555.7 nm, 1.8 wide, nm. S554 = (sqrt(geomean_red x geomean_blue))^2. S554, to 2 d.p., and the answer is 1.01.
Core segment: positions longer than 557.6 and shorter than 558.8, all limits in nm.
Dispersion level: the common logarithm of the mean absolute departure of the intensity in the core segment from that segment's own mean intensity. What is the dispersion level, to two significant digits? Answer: -0.33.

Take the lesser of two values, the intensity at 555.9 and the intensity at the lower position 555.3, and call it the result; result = 9.8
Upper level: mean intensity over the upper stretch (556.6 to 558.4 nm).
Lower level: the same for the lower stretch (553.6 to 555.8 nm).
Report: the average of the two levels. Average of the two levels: 11.2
